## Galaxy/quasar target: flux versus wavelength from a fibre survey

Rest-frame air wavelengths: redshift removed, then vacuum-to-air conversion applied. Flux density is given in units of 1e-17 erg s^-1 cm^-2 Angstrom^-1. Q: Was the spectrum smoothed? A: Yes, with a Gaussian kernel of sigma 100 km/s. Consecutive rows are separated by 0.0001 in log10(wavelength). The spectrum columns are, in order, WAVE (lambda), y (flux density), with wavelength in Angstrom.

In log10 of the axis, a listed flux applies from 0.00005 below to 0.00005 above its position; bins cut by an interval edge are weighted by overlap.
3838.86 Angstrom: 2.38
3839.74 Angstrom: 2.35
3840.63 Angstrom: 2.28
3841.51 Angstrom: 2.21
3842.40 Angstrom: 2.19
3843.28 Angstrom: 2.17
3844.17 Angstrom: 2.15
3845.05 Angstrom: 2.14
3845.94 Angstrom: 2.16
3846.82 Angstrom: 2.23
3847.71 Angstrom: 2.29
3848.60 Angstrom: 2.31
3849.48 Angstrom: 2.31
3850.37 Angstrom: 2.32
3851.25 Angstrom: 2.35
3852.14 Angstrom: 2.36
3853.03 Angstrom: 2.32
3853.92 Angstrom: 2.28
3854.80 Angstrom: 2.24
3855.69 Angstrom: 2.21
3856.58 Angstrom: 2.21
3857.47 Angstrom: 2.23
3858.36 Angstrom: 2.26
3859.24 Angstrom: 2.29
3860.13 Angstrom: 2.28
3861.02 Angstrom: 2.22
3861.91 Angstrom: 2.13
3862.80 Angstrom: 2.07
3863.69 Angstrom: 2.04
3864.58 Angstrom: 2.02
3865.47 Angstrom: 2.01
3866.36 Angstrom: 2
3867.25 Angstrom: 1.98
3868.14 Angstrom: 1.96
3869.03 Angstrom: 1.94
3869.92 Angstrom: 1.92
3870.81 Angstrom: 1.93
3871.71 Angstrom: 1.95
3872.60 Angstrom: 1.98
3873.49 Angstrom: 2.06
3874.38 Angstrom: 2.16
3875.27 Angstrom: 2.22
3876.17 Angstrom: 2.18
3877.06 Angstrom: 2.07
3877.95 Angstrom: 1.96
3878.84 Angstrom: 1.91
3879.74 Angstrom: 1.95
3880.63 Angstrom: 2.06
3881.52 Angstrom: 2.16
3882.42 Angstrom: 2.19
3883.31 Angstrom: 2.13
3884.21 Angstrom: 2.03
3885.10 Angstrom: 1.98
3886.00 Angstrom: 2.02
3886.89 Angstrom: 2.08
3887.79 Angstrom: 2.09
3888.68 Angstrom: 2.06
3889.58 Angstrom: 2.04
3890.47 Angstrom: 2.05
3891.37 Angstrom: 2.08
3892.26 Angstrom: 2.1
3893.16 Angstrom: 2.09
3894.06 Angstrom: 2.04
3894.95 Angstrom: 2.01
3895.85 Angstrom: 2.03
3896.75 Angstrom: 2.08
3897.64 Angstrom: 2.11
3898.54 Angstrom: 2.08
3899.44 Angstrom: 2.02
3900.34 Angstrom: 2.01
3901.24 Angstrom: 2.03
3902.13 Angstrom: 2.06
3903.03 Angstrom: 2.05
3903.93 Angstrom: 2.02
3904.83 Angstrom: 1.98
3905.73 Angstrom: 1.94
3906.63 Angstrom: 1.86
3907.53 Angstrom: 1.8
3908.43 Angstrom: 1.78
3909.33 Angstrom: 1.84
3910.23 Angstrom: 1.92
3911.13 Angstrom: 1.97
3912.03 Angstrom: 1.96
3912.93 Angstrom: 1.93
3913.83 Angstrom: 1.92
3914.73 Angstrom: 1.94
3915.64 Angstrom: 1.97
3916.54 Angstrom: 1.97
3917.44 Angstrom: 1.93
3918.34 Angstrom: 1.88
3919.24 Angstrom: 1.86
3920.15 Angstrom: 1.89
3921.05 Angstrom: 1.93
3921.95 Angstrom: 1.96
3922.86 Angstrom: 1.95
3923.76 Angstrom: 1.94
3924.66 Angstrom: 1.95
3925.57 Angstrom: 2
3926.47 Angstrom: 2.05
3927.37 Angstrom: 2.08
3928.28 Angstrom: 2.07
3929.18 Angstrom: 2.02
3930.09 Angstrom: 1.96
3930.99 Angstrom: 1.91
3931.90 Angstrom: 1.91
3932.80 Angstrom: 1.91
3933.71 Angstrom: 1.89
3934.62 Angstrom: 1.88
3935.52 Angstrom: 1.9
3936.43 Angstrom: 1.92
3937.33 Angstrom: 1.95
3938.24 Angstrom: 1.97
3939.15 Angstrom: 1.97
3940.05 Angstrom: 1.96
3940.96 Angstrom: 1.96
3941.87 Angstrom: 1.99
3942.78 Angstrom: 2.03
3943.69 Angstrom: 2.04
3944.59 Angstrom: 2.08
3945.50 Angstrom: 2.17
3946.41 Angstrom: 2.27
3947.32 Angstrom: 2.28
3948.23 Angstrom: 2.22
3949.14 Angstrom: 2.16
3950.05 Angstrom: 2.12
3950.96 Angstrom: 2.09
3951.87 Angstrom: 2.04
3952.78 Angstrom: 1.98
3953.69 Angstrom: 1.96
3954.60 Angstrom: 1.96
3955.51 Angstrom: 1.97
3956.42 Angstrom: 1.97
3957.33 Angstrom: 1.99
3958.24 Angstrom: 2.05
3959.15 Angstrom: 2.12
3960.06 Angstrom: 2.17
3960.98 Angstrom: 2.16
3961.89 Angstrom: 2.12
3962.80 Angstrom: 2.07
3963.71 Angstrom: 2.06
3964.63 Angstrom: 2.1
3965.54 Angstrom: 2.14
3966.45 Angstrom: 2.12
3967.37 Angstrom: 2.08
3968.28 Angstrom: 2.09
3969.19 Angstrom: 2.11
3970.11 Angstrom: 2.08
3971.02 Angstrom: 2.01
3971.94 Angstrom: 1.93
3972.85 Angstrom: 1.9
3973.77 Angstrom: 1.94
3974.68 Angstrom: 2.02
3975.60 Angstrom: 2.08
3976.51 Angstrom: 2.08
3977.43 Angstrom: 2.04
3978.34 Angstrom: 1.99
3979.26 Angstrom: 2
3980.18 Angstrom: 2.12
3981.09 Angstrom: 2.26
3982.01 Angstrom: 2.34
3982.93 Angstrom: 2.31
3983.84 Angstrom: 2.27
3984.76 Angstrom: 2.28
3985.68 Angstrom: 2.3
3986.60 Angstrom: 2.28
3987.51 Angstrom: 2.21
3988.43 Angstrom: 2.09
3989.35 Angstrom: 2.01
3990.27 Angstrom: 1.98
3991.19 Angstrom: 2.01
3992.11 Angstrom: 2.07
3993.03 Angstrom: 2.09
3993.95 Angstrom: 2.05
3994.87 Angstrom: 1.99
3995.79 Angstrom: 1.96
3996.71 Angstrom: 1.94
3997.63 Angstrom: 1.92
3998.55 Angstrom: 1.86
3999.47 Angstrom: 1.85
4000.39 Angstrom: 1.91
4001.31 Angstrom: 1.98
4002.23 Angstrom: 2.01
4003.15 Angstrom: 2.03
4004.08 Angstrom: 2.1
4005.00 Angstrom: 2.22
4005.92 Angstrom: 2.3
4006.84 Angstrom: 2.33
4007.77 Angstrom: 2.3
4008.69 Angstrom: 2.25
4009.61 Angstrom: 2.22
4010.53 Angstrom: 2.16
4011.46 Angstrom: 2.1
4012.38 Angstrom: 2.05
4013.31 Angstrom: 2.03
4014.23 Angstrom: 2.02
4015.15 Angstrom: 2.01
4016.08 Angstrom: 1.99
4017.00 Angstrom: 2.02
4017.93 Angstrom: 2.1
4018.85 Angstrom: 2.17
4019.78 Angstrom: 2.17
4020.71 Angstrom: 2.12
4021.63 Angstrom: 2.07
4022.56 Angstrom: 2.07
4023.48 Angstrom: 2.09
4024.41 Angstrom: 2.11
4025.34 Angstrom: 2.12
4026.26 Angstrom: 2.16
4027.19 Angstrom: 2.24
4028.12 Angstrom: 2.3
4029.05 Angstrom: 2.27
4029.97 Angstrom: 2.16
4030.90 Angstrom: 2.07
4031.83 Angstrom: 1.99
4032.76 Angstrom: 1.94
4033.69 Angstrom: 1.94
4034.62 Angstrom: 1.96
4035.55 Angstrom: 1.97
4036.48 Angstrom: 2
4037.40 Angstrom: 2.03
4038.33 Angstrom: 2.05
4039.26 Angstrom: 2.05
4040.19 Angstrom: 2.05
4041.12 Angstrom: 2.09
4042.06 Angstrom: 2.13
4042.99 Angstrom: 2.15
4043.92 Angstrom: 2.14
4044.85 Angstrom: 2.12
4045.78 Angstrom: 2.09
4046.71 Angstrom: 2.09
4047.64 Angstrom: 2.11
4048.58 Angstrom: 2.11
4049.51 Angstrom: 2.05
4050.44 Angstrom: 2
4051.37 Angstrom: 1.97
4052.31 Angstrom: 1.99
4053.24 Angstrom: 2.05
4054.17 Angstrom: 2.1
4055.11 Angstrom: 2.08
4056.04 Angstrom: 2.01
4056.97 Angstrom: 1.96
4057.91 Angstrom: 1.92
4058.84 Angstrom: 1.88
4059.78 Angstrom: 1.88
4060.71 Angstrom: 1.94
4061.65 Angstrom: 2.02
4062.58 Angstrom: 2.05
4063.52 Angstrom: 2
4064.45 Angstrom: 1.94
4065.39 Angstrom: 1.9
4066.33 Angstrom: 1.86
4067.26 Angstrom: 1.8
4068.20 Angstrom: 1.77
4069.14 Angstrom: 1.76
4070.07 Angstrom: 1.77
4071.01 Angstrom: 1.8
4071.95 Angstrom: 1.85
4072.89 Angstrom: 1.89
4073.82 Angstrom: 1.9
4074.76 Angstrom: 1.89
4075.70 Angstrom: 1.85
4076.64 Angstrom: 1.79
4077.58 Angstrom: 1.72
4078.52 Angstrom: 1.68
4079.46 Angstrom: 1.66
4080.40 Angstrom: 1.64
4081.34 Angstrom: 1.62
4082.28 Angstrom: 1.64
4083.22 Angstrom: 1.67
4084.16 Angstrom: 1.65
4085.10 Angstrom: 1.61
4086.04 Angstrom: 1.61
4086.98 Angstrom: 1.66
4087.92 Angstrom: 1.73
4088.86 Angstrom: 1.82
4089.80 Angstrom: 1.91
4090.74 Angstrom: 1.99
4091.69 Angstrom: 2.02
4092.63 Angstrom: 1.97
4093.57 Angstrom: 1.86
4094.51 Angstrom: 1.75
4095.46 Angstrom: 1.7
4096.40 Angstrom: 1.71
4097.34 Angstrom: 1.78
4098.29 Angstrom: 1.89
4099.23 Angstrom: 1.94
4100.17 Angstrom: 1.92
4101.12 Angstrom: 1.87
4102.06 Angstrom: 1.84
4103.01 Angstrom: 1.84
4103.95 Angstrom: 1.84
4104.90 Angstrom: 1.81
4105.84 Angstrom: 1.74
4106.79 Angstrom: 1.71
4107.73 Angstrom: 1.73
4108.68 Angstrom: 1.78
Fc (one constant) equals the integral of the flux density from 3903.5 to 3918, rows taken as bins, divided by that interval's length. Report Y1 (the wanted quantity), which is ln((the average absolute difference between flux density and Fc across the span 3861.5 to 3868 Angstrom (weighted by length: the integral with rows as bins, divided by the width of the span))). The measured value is -2.2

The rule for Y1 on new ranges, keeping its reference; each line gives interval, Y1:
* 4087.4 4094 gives -2.5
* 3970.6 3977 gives -2.5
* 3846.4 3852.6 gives -0.9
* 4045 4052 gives -2.0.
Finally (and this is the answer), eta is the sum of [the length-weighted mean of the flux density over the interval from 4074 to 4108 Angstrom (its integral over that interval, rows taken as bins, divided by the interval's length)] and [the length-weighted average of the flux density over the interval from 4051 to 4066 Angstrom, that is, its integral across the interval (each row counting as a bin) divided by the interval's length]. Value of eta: 3.8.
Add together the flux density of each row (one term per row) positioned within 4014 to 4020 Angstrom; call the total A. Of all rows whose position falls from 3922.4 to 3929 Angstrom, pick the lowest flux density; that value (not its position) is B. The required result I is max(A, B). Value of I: 14.48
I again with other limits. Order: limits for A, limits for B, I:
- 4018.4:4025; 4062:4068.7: 14.80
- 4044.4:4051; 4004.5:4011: 14.57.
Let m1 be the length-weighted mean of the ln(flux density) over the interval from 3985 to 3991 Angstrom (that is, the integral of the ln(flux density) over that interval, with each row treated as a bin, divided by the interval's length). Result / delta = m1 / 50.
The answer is 0.0152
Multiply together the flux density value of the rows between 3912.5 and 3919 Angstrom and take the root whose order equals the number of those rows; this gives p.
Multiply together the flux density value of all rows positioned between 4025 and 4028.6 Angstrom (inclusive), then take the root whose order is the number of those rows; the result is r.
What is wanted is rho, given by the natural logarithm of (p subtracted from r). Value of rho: -1.3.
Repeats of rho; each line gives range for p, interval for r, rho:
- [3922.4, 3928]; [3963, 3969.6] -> -2.2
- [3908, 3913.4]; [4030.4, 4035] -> -2.5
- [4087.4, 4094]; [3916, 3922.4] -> -4.0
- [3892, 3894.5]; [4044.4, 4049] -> -3.6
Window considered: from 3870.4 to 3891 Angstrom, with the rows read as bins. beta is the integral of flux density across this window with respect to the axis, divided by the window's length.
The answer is 2.05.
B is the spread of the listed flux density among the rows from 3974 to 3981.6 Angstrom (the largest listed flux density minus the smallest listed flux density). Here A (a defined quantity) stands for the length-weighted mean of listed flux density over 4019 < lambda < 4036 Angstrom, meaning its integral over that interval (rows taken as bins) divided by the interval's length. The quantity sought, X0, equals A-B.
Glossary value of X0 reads 1.83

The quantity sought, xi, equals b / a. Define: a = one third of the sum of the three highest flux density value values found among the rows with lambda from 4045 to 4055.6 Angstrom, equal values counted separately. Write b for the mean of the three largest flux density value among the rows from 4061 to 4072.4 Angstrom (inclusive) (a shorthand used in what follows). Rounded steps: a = 2.11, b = 2.023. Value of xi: 0.96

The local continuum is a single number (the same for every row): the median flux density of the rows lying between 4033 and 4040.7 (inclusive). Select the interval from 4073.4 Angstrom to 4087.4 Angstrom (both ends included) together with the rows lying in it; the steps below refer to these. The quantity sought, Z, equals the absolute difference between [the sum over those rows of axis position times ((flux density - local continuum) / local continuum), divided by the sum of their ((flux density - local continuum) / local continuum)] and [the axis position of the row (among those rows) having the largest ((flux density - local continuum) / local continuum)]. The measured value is 7.7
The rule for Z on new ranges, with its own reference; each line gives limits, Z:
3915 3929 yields 8.6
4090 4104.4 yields 6.3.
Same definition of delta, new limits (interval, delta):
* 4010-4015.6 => 0.0145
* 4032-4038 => 0.0136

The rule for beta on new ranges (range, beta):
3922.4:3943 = 1.96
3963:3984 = 2.09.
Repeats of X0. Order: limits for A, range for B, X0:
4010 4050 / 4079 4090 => 1.79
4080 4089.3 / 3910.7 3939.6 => 1.45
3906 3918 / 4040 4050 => 1.81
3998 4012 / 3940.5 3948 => 1.79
